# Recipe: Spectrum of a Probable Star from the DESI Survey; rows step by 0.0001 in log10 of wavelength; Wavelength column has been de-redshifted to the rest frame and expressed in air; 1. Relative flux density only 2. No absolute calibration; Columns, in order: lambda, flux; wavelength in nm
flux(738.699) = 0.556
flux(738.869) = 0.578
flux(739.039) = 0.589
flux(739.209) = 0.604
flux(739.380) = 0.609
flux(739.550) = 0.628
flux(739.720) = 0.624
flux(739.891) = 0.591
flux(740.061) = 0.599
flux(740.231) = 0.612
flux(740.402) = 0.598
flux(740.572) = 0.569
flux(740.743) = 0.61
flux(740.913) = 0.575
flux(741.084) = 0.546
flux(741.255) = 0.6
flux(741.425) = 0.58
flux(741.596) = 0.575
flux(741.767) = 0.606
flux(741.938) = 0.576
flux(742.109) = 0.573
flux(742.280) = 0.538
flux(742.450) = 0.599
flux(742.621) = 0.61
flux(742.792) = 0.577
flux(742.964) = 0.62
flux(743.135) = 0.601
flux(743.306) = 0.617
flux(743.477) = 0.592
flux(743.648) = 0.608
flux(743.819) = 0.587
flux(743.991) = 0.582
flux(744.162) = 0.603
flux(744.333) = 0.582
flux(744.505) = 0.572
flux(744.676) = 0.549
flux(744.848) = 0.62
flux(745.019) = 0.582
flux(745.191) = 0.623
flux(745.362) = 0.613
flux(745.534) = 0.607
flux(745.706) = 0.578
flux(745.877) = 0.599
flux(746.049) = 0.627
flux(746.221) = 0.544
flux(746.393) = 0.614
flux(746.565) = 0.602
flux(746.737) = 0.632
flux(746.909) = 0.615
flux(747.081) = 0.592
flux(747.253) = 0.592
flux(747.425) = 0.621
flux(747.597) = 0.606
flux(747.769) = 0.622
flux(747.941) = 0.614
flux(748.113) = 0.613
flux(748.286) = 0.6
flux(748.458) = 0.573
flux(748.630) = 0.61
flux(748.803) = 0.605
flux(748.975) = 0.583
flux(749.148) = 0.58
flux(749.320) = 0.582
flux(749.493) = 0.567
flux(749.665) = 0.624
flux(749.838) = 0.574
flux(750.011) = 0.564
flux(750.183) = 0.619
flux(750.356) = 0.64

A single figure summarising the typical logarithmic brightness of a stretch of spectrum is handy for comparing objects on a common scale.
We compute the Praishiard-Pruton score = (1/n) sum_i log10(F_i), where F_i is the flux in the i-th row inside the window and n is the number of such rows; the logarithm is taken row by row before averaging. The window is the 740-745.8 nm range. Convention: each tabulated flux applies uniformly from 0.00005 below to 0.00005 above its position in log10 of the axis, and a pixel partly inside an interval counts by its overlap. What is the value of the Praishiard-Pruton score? -0.229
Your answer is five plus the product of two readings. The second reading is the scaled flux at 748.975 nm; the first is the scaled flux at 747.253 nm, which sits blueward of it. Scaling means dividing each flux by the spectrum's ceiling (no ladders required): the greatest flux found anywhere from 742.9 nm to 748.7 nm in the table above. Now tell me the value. 5.86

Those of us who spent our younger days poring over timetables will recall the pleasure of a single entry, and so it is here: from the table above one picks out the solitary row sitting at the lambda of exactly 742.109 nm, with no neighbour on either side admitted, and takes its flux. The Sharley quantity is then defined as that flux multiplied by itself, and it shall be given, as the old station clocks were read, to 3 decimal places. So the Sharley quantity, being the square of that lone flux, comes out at 0.328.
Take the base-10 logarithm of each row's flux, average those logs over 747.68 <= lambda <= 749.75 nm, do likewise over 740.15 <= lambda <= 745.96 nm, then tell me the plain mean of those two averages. -0.226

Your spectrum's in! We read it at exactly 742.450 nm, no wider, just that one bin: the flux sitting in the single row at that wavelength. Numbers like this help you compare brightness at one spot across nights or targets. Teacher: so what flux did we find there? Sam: 0.599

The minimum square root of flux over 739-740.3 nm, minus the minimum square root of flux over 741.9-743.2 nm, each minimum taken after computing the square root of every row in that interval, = 0.034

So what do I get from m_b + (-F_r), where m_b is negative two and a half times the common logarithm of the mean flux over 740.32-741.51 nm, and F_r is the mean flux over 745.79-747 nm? -0.018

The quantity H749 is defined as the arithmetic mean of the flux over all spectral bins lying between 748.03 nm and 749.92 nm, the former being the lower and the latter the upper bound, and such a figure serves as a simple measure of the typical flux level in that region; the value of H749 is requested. 0.592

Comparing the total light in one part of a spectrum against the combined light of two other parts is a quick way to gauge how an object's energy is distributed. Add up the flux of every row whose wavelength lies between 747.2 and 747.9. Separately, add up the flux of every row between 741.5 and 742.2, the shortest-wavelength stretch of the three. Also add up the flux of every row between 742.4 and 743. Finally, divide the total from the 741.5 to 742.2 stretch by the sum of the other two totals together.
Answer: 0.481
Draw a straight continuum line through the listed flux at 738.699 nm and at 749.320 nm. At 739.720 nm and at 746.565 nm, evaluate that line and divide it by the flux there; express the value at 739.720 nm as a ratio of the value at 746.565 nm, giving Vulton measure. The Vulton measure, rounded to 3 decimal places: 0.937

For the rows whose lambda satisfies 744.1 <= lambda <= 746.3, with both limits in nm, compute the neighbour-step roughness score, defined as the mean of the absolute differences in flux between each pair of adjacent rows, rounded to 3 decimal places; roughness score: 0.032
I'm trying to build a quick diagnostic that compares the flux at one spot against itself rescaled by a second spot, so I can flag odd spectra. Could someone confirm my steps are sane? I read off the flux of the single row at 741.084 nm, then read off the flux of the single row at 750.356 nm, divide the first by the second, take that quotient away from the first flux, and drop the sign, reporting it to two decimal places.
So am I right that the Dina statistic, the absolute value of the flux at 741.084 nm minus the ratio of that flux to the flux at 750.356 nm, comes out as 0.31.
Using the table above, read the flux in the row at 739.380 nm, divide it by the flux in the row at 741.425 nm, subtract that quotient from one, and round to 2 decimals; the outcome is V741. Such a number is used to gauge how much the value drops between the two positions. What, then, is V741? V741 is -0.05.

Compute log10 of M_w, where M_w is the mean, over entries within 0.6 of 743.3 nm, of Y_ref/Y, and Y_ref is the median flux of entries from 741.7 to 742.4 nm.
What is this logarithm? -0.019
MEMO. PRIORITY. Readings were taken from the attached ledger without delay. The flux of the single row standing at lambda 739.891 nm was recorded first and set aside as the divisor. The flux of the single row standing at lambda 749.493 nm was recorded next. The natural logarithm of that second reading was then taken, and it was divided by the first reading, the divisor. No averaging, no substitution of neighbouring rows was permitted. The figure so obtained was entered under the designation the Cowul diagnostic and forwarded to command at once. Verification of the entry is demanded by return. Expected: -0.96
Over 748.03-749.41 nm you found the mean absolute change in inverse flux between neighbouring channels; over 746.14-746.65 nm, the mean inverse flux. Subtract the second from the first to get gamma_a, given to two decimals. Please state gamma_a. -1.66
